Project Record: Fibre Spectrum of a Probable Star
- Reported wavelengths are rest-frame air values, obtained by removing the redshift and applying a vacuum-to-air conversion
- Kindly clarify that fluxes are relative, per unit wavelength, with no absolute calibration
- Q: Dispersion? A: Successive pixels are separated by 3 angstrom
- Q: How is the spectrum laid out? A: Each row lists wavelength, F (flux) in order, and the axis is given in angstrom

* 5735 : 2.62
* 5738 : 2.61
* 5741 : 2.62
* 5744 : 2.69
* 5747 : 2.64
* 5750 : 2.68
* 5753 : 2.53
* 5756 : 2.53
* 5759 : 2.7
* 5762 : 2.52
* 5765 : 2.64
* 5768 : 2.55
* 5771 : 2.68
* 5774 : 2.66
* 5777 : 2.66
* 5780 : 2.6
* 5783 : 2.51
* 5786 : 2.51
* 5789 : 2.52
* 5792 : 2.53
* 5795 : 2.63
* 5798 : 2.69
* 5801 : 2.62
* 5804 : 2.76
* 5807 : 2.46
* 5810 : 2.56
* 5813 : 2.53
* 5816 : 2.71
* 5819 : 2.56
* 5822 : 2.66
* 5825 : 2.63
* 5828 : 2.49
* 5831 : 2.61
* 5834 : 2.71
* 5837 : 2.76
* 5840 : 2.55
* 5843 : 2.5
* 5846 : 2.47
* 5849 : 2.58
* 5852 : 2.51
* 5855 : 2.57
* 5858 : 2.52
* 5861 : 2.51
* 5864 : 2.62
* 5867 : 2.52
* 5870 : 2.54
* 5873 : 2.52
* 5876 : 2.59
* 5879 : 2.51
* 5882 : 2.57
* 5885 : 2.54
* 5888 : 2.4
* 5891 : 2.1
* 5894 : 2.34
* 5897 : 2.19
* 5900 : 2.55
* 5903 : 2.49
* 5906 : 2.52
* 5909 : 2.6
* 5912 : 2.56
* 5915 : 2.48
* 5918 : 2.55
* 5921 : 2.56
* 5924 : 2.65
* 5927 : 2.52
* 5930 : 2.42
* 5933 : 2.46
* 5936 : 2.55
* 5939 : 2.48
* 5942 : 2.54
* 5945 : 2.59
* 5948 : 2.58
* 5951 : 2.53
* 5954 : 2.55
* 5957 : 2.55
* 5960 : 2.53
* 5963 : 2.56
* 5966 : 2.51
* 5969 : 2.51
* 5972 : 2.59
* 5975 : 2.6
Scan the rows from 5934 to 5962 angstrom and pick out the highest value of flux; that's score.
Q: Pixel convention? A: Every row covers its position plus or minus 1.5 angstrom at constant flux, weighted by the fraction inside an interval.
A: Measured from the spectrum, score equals 2.59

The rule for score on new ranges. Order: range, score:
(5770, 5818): 2.76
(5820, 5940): 2.76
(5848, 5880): 2.62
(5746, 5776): 2.7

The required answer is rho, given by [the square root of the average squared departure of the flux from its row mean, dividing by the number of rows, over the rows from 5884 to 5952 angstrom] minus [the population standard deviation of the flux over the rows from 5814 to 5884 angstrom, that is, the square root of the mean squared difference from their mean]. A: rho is 0.050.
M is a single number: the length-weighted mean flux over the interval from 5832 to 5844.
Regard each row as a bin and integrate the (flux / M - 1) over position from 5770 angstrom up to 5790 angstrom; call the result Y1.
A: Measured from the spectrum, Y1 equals -0.33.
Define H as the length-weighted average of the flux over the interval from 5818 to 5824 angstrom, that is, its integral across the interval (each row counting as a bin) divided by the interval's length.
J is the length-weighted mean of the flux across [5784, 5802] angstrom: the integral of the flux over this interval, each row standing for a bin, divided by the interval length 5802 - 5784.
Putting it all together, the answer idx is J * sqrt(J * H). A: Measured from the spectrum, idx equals 6.7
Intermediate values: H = 2.62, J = 2.58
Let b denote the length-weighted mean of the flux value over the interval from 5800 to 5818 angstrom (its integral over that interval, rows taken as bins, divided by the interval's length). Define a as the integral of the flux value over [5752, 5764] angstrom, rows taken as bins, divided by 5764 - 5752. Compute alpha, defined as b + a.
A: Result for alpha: 5.18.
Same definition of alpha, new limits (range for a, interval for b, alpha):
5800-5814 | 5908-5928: 5.15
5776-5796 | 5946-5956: 5.12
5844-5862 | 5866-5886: 5.07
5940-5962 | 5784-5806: 5.15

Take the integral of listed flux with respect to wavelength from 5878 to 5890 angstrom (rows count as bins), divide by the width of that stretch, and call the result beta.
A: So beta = 2.49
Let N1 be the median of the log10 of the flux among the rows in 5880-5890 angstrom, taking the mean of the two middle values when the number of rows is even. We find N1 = 0.405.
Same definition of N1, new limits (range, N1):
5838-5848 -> 0.398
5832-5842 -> 0.433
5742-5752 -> 0.428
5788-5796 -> 0.403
